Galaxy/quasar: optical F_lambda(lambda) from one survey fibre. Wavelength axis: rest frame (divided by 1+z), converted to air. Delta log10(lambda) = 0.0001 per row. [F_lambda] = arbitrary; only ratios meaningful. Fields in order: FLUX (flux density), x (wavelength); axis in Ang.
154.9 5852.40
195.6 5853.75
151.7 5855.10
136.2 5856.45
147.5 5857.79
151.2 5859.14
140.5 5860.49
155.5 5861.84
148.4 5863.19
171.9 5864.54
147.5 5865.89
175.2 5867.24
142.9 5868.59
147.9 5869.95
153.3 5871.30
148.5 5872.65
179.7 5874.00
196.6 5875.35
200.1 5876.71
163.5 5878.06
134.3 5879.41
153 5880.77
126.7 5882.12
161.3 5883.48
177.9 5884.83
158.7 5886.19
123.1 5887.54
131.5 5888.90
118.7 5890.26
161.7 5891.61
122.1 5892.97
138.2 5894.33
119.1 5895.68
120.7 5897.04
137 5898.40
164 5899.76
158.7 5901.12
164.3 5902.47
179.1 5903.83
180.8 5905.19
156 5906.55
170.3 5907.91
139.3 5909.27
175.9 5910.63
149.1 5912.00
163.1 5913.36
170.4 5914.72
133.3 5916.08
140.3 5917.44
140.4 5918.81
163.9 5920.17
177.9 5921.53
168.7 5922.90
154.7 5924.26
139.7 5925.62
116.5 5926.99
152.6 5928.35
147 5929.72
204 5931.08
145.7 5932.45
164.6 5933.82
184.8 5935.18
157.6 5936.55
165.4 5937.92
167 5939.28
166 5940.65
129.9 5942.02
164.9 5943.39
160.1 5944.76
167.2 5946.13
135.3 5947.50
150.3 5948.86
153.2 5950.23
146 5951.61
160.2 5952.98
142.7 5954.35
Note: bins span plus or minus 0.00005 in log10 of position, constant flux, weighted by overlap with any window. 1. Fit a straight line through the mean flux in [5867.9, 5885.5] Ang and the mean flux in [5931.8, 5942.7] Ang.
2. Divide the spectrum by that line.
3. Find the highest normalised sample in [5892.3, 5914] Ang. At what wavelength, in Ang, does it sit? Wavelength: 5905.19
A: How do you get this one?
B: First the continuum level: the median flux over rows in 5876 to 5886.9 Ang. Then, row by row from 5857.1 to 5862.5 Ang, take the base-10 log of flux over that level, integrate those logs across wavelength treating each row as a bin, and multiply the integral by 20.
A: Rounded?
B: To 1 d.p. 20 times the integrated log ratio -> -3.5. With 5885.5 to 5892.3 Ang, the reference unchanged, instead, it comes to -8.9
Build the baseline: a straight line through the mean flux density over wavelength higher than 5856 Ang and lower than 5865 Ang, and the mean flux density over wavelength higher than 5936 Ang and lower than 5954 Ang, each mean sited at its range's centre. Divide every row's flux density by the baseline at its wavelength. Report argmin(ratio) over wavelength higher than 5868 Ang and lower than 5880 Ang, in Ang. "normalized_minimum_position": 5879.41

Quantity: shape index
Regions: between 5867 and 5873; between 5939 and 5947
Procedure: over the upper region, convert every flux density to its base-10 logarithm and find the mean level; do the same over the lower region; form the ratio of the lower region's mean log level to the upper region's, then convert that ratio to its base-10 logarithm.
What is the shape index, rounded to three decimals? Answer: -0.003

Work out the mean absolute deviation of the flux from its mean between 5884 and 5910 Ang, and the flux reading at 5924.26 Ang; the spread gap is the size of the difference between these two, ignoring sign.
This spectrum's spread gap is 135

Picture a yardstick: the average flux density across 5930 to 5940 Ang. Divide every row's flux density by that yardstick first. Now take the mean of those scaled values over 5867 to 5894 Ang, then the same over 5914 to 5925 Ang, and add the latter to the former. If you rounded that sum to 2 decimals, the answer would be 1.83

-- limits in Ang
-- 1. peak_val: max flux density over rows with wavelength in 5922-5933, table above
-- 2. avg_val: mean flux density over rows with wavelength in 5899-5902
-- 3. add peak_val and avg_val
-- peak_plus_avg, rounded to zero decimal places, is 365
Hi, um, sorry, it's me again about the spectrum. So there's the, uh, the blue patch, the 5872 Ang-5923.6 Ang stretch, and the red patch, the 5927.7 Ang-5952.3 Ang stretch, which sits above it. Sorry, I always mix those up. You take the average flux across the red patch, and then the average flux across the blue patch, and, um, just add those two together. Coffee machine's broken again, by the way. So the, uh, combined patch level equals 313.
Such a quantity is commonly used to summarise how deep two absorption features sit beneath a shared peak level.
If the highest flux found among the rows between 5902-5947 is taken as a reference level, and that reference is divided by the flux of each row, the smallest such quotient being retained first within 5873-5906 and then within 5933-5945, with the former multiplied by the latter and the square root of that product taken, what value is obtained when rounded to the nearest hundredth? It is 1.06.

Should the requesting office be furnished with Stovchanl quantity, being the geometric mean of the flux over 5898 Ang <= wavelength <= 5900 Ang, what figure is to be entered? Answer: 150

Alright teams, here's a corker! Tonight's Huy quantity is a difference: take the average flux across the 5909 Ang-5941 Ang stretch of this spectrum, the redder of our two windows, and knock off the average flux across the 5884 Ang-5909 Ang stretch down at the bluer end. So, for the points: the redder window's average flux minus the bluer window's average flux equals 9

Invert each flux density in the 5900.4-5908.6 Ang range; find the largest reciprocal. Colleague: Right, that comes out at 0.0064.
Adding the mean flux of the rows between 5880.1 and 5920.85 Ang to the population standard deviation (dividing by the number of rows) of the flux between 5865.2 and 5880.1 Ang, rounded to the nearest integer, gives 171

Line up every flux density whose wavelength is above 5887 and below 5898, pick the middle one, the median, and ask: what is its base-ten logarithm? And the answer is 2.088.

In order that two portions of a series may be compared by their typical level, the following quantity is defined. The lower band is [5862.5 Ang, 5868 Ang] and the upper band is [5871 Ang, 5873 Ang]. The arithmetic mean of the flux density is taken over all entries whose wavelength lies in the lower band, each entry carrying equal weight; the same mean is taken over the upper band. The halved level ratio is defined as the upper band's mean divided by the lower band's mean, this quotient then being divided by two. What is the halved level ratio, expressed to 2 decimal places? 0.47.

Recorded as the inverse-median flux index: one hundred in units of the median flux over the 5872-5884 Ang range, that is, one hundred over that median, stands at 0.620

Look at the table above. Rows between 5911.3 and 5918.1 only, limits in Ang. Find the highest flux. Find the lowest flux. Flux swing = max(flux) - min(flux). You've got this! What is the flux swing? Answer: 37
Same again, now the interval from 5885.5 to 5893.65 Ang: 43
